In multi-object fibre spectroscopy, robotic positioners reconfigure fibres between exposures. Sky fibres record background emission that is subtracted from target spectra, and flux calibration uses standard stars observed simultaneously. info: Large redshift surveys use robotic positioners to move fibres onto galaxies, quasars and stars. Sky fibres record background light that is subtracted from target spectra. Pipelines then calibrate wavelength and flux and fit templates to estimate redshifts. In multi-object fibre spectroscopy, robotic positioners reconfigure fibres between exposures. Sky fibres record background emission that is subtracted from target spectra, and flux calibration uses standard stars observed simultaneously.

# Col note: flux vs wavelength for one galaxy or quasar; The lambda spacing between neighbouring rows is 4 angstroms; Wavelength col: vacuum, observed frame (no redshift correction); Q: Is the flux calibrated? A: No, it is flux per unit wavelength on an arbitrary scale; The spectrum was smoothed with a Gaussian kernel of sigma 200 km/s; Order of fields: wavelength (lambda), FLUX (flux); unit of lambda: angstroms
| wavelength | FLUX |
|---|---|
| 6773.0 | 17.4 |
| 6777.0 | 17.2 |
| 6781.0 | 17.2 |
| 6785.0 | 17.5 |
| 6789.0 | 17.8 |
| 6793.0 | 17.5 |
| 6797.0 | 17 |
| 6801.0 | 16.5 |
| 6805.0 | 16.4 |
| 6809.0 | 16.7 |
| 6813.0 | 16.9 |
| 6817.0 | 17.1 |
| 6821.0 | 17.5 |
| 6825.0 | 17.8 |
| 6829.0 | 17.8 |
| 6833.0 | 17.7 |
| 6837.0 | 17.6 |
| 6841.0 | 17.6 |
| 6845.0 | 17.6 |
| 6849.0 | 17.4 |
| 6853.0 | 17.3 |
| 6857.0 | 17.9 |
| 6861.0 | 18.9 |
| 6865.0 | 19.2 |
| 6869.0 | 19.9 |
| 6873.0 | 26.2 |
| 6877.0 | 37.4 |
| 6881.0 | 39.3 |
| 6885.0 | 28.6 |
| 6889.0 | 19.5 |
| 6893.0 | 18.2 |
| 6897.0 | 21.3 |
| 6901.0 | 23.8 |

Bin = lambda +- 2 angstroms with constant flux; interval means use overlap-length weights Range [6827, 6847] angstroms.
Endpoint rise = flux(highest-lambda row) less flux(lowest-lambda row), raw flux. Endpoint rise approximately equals -0.2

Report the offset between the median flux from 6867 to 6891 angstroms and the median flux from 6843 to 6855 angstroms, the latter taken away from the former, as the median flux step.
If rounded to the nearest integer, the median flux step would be 10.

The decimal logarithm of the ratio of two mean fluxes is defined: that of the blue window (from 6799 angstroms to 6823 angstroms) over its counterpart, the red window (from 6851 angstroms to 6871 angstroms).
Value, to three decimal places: -0.044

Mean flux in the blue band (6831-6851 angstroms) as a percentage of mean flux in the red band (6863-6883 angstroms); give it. 62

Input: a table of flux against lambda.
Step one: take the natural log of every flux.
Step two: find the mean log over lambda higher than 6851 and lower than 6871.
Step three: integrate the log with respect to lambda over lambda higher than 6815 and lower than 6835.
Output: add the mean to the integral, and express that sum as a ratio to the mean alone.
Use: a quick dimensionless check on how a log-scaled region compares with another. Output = 20.6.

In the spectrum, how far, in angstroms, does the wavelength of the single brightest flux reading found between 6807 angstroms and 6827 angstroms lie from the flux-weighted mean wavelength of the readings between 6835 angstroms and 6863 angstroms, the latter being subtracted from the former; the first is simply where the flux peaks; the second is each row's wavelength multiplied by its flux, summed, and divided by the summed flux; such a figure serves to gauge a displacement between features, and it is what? -24.1 angstroms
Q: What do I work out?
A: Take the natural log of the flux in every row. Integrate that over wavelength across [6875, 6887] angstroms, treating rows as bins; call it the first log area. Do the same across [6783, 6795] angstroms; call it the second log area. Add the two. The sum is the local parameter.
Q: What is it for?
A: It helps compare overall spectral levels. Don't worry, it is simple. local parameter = 77.0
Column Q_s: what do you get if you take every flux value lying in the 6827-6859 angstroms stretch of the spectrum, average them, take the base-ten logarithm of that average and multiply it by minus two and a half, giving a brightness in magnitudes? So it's -3.11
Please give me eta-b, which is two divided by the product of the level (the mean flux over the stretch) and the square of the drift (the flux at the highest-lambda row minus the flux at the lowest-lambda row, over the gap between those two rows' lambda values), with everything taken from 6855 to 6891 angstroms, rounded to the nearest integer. 32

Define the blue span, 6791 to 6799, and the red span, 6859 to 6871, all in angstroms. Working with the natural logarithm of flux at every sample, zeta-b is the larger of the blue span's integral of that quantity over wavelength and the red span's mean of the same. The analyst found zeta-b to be 23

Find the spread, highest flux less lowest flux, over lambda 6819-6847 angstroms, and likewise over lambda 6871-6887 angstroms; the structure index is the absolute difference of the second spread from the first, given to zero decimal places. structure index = 13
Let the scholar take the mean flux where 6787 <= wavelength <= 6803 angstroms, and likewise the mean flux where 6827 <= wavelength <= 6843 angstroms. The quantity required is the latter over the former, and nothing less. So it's 1.03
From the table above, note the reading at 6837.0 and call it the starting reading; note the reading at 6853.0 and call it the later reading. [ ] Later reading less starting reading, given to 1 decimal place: -0.3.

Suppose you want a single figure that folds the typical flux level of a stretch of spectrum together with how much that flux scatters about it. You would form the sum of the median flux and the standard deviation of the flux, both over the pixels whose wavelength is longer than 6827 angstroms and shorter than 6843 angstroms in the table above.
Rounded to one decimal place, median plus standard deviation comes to 17.7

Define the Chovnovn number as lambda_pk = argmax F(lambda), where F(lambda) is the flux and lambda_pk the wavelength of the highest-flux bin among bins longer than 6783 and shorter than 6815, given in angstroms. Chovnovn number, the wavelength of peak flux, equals 6789.0 angstroms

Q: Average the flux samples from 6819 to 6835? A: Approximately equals 17.7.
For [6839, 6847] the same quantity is 17.6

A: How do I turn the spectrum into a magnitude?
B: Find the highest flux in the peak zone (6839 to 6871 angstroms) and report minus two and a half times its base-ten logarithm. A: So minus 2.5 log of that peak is -3.25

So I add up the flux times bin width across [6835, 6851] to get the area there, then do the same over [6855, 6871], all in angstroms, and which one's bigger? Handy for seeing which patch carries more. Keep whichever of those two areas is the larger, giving 304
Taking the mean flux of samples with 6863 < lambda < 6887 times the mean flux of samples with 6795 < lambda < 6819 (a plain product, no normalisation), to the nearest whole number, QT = 477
